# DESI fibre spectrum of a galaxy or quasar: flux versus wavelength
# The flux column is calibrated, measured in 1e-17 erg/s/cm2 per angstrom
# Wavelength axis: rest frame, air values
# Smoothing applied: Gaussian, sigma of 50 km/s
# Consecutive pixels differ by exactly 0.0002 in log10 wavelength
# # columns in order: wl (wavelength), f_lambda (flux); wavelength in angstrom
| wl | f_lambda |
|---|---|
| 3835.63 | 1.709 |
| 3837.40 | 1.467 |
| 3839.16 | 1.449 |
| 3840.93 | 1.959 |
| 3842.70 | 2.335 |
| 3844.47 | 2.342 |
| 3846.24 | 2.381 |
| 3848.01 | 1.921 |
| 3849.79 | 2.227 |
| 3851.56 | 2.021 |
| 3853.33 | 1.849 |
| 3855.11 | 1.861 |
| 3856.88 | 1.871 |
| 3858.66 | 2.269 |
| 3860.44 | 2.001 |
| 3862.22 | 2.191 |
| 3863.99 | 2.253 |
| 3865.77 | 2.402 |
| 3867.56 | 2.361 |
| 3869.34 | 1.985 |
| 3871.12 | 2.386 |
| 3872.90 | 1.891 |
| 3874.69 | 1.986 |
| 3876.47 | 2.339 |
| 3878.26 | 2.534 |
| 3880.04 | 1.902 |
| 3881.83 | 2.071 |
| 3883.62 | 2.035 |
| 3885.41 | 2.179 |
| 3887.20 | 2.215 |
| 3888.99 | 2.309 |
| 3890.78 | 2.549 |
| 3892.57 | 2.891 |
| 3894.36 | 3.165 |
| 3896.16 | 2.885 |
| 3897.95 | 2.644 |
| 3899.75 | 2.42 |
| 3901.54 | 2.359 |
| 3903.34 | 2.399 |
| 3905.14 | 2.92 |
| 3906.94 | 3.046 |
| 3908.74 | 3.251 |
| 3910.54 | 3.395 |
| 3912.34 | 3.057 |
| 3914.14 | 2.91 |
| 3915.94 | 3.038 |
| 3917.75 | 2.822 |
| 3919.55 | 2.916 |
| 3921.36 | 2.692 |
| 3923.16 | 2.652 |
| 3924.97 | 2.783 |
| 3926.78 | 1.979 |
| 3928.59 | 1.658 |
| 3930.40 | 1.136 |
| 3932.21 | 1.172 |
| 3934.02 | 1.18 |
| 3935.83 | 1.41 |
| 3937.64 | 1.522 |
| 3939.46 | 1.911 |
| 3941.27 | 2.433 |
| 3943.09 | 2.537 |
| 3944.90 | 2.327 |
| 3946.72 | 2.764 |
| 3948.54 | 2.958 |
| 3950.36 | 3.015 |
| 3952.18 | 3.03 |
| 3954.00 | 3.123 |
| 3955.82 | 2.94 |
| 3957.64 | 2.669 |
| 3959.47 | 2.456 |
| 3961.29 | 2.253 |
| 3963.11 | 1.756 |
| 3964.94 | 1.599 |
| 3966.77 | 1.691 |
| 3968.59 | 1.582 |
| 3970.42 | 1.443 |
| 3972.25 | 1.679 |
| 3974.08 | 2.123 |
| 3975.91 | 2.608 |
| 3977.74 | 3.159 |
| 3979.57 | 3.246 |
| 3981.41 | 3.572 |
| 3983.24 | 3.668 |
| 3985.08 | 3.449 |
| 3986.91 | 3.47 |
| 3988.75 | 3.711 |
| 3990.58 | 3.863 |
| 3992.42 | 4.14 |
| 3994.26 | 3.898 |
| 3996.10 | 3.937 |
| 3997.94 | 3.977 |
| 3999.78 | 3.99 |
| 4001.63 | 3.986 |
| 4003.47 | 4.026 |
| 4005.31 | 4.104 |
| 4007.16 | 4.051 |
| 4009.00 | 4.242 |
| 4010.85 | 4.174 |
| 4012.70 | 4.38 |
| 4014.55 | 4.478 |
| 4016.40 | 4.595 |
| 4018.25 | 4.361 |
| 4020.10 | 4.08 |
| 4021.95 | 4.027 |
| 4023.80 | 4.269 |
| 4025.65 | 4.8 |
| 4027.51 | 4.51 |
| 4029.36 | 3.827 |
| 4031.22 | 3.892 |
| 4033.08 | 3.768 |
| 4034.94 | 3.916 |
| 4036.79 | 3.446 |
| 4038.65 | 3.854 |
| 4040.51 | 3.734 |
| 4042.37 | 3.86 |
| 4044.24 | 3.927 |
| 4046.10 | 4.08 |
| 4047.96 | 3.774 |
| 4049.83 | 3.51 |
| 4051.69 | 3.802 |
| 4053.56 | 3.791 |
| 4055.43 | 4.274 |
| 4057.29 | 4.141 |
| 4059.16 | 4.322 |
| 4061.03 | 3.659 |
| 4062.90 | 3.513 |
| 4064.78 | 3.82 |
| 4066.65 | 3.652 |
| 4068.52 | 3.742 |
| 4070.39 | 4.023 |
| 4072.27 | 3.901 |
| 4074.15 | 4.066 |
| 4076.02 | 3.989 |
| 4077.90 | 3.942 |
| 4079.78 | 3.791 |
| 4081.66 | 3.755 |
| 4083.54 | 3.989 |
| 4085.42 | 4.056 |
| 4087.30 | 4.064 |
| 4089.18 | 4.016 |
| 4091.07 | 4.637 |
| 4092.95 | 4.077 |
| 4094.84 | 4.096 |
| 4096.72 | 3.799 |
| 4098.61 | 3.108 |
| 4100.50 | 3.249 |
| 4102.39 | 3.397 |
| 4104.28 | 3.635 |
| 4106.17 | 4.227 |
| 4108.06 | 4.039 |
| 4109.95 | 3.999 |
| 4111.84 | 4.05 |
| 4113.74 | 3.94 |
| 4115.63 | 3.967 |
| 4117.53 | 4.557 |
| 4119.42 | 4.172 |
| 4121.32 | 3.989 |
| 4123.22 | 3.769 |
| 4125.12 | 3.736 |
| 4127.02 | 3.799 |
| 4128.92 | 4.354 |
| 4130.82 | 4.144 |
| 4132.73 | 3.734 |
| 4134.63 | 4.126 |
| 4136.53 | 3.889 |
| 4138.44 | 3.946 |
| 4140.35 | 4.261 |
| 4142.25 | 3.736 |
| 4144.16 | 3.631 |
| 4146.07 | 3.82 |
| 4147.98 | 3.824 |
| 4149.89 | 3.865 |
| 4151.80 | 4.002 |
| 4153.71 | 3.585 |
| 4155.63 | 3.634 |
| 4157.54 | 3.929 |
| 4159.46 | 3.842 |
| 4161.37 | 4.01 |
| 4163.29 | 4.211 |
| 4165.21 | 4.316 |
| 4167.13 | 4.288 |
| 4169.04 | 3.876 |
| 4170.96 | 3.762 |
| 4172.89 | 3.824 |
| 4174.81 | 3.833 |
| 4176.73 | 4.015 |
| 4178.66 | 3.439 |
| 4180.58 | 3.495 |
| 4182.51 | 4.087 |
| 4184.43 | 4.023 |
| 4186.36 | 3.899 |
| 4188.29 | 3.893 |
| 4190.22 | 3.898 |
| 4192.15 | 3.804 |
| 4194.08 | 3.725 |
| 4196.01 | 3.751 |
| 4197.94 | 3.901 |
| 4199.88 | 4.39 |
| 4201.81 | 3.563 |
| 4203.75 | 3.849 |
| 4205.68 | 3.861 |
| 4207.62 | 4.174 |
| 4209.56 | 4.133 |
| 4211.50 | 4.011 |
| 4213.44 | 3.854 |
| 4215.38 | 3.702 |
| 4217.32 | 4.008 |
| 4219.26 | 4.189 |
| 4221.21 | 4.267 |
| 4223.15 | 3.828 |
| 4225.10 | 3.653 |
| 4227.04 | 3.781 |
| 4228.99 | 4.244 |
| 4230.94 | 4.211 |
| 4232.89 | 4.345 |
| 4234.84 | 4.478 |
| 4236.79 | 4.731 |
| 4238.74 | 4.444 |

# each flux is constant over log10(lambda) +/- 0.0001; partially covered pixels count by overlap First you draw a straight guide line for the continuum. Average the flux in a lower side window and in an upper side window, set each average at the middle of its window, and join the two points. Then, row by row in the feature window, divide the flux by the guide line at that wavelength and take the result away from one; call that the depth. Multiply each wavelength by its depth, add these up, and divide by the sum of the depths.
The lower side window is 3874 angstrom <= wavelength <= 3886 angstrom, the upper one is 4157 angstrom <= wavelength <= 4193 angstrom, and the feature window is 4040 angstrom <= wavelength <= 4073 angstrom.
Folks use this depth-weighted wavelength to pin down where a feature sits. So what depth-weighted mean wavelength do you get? 4055.3 angstrom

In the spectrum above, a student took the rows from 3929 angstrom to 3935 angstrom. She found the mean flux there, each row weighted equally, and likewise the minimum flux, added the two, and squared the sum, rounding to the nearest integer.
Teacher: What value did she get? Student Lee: 5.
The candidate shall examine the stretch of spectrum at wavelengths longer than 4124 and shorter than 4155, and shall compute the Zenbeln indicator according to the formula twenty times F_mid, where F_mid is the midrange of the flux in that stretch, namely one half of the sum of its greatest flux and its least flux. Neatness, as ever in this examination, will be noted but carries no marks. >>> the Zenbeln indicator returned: 79.4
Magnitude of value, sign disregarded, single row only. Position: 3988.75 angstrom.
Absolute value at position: 3.71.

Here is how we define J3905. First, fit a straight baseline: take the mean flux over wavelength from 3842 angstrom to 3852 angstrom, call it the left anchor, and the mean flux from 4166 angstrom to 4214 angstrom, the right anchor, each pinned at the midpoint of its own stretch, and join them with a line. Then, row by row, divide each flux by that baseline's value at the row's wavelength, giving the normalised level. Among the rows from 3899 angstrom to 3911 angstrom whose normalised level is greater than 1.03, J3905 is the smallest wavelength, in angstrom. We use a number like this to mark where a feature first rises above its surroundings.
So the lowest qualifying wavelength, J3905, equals 3905.14 angstrom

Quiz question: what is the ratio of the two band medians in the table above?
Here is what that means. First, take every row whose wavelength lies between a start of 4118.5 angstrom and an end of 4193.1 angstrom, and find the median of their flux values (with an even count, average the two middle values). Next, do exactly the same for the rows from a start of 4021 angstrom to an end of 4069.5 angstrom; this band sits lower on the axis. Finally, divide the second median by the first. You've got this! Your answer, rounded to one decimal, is 1.0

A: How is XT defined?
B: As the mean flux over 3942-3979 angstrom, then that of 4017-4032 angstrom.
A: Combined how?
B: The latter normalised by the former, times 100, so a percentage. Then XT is 177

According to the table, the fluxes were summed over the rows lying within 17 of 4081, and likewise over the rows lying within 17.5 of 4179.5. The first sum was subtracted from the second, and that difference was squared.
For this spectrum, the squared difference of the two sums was 2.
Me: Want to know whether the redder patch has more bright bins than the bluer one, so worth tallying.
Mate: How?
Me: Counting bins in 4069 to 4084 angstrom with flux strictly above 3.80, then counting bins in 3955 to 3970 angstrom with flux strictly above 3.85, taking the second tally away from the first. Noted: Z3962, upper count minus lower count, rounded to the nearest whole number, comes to 6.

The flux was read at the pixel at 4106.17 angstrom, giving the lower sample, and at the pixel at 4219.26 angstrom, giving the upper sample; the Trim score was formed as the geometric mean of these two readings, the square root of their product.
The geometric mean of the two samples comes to 4.2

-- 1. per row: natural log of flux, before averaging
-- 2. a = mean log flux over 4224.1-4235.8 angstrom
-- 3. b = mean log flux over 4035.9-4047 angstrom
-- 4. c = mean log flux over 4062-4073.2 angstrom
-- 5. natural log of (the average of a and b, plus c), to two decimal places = 0.99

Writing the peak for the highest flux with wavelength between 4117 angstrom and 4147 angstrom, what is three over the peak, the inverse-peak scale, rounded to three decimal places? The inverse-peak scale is 0.658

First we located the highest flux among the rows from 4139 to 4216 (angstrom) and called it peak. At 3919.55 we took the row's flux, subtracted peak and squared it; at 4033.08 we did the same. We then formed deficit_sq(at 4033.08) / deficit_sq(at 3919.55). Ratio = 0.18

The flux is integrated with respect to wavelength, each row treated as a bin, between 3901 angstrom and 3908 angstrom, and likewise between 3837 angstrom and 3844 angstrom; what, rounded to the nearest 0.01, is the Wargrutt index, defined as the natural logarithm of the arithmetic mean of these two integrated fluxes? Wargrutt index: 2.77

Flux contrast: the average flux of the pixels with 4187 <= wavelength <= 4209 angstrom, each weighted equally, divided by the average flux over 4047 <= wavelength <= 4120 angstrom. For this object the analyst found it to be 1.0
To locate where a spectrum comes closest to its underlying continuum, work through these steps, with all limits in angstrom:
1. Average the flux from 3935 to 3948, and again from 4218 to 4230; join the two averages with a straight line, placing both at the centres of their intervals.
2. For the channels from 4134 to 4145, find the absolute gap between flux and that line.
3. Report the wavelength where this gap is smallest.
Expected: 4144.16 angstrom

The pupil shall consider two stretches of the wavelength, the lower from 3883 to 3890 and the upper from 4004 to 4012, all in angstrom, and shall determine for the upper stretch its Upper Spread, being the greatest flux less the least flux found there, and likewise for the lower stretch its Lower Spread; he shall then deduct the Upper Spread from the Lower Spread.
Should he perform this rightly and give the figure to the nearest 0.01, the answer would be 0.08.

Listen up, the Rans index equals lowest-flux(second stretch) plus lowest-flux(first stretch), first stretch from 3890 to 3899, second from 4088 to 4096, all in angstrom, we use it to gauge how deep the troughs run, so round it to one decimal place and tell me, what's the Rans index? 6.6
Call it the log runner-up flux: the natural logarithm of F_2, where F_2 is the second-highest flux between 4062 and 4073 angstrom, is 1.361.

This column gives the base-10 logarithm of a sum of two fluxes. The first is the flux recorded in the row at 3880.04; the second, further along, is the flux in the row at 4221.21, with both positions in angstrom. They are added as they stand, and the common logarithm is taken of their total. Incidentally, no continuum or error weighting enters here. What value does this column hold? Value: 0.790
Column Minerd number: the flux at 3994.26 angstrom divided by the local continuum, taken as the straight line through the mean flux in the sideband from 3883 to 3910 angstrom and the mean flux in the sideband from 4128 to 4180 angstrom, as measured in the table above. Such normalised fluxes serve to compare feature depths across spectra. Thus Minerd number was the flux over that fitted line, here 1.25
